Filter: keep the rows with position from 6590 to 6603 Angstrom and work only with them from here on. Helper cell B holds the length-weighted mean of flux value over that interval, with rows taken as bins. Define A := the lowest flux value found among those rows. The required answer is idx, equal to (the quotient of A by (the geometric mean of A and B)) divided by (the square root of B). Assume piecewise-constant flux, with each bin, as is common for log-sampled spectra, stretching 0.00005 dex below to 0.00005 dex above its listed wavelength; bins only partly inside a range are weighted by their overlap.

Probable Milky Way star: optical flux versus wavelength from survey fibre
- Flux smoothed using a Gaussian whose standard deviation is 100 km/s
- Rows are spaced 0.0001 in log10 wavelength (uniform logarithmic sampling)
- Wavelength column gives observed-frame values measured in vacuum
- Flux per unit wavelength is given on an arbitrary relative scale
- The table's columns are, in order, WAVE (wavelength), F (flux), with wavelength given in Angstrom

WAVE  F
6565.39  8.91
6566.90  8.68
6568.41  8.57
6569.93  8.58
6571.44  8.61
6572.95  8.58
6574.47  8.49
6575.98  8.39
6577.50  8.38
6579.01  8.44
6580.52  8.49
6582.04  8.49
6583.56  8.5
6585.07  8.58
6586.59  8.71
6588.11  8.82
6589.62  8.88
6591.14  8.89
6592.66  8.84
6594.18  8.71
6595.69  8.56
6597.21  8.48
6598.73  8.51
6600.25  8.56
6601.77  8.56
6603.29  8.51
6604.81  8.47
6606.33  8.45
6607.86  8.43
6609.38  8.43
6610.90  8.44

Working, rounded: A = 8.48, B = 8.64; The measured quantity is 0.337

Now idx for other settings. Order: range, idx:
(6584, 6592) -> 0.334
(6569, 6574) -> 0.342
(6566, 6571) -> 0.340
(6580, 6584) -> 0.344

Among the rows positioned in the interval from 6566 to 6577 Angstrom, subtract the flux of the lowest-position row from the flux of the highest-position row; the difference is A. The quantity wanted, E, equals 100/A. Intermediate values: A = -0.29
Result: -345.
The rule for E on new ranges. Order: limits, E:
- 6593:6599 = -500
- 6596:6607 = -3333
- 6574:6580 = -2000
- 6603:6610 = -1250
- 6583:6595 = 476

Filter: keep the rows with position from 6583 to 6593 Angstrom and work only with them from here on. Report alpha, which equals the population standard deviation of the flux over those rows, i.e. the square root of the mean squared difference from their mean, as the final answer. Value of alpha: 0.143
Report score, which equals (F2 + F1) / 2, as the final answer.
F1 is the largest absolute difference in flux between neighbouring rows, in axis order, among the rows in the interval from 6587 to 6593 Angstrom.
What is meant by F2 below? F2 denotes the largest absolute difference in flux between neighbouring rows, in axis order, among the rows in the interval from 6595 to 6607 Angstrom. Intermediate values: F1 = 0.060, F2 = 0.08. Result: 0.070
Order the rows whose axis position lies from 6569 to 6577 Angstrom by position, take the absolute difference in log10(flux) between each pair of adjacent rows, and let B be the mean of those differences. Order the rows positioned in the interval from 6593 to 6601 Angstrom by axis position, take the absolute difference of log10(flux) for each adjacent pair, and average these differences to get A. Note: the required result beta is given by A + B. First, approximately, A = 0.0039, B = 0.0032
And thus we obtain 0.0071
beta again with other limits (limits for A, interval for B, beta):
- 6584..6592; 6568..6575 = 0.0059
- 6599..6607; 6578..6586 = 0.0032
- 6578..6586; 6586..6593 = 0.0046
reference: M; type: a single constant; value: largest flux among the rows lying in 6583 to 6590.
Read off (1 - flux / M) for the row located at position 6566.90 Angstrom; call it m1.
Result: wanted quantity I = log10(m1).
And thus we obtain -1.65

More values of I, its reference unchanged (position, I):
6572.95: -1.47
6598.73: -1.38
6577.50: -1.25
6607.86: -1.30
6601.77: -1.44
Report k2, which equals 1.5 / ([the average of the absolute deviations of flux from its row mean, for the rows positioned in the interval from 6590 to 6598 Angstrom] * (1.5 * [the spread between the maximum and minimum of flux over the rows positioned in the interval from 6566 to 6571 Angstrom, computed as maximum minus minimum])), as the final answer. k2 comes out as 65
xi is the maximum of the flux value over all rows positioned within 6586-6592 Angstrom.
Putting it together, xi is 8.89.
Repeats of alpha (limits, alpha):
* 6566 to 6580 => 0.098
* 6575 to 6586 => 0.065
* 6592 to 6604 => 0.114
